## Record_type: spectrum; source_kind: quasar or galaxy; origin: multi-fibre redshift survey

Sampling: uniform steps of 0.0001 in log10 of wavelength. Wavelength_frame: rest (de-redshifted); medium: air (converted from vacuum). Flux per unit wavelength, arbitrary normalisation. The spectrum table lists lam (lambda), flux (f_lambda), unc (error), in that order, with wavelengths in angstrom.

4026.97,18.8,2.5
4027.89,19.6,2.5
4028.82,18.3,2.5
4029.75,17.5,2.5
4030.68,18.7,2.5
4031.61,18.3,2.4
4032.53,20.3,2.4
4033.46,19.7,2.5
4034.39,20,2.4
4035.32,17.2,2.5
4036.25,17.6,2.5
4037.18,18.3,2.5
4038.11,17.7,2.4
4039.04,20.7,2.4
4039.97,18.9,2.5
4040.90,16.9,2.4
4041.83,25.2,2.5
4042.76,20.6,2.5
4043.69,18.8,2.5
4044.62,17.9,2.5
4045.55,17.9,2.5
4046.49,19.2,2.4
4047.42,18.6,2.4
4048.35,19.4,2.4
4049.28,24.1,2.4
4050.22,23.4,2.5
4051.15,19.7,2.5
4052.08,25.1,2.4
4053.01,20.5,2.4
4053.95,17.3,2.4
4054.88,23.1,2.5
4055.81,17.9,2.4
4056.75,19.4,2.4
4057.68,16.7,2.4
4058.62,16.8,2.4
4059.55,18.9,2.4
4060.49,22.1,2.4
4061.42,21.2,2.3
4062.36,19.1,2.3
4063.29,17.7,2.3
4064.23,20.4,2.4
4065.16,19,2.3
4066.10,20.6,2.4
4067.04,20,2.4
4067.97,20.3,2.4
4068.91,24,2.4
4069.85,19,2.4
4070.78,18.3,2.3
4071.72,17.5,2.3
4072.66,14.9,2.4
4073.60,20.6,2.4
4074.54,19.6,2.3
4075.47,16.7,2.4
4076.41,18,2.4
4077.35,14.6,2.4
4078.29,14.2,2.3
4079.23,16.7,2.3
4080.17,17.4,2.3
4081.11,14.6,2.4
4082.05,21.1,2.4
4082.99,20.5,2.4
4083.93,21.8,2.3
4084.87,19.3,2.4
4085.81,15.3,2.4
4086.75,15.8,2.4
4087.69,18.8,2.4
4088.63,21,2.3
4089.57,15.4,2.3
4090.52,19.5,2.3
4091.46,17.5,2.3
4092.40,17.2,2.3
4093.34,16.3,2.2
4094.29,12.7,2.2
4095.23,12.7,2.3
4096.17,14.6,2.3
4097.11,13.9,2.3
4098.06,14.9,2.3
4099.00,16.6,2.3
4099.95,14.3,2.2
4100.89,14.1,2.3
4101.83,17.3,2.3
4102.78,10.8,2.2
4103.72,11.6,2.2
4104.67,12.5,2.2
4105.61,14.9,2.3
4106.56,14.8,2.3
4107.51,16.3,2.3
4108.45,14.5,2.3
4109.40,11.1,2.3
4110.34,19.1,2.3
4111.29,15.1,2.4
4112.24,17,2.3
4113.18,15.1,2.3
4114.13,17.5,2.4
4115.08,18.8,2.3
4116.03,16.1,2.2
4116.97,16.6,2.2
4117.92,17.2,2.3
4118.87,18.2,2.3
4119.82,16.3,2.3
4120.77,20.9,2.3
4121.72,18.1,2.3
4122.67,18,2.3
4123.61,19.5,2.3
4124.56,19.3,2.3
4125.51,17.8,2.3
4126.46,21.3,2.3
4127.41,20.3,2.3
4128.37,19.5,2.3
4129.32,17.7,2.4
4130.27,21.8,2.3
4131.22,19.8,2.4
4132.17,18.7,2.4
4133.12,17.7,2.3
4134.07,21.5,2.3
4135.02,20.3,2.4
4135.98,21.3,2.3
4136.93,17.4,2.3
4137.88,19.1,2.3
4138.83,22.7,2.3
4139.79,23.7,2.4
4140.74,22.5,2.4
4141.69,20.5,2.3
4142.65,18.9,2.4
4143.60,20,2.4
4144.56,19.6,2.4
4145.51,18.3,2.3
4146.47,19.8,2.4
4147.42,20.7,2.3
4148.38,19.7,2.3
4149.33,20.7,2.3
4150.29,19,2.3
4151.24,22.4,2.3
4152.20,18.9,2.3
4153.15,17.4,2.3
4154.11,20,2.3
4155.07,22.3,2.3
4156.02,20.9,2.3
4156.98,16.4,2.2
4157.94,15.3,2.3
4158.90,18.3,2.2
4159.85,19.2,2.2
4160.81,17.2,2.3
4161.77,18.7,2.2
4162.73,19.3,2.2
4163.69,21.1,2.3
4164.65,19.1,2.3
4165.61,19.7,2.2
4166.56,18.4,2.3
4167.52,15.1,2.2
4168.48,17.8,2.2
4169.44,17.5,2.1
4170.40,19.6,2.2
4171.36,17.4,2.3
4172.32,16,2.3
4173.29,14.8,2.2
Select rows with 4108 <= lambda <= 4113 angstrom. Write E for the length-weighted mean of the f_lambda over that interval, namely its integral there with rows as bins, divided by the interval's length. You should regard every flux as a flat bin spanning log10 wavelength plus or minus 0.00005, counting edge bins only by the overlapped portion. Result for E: 15.4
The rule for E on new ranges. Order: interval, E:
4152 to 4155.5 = 19.7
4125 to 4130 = 19.4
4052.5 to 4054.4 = 19.0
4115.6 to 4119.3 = 17.0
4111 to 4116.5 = 16.7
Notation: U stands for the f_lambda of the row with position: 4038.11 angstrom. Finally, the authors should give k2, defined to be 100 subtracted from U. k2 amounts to -82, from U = 17.7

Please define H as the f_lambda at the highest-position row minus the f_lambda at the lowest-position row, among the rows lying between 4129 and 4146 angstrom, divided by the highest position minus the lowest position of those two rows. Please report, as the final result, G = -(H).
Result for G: 0.0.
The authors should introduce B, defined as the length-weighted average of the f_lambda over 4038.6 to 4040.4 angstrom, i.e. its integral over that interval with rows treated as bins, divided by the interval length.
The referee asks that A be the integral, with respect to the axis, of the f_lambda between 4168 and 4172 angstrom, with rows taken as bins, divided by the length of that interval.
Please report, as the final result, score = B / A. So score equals 1.10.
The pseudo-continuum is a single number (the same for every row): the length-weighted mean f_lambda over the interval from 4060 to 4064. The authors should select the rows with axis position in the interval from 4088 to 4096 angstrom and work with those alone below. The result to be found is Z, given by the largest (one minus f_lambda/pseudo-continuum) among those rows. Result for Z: 0.37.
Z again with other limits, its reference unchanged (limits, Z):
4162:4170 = 0.25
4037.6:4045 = 0.16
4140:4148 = 0.09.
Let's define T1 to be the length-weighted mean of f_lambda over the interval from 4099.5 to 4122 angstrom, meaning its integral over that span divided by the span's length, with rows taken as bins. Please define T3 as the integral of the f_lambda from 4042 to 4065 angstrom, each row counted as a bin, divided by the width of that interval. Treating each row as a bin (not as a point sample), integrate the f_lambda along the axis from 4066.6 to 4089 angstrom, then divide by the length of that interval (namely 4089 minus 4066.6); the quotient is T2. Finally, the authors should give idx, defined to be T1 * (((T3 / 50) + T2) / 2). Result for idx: 147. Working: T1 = 15.7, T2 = 18.3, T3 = 19.9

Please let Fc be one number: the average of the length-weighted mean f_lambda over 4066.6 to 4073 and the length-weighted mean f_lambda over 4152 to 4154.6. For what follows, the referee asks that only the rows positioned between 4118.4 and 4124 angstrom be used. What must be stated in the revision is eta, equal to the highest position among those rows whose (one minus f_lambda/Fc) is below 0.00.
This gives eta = 4123.61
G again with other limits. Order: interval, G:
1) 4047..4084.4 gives -0.1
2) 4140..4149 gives 0.4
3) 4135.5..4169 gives 0.1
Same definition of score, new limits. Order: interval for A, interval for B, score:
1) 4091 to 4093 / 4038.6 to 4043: 1.18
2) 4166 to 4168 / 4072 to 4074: 1.04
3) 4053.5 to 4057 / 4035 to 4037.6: 0.91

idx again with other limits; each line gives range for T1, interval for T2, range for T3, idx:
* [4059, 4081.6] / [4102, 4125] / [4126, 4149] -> 154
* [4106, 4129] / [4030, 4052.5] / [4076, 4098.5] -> 175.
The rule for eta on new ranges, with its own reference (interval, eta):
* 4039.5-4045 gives 4042.76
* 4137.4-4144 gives 4143.60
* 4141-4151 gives 4150.29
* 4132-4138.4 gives 4137.88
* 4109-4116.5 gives 4110.34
